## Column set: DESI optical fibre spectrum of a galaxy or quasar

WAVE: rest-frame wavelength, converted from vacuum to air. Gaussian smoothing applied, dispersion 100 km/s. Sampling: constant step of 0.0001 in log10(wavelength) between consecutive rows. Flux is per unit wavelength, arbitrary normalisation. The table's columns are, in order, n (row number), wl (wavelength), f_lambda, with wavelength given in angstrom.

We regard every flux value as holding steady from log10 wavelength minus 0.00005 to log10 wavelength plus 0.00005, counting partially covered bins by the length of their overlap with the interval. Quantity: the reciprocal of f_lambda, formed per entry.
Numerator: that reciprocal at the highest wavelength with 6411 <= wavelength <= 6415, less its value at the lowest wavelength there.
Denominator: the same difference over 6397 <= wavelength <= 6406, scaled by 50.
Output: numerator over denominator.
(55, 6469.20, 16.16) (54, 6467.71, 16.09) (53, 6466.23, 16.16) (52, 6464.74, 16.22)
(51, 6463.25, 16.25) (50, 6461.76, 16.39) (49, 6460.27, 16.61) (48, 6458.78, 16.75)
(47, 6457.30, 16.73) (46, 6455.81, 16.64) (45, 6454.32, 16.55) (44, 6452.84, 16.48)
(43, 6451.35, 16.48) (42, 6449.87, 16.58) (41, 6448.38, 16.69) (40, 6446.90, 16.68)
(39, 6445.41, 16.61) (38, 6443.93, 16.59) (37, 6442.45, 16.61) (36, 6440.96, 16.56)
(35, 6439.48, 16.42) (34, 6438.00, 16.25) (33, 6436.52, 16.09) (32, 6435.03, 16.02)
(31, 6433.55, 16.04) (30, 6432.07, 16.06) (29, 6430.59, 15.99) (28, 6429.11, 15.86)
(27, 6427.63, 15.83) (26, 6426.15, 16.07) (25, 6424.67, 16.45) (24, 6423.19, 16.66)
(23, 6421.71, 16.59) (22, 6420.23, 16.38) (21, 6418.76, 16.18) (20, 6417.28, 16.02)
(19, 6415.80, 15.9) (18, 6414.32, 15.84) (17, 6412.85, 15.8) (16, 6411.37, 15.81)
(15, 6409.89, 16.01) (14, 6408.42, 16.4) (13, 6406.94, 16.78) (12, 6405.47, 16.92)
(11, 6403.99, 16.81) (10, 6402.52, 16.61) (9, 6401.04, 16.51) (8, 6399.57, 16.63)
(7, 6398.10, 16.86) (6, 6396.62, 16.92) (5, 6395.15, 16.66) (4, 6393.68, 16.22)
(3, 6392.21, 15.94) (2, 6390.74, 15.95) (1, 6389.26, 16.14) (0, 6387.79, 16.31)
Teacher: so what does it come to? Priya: 0.011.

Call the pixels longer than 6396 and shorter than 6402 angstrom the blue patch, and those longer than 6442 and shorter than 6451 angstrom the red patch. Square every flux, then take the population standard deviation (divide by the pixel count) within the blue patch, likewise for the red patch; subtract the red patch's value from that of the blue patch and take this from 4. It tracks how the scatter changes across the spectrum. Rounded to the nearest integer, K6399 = 0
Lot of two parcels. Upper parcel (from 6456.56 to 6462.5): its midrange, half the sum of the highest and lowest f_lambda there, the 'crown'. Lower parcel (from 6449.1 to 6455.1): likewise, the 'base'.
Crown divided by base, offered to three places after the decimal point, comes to 1.002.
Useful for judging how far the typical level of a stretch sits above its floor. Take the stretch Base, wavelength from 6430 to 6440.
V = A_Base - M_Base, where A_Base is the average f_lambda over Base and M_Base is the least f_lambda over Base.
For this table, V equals 0.13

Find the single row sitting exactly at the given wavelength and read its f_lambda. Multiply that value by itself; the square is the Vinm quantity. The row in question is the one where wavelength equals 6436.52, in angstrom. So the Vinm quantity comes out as 259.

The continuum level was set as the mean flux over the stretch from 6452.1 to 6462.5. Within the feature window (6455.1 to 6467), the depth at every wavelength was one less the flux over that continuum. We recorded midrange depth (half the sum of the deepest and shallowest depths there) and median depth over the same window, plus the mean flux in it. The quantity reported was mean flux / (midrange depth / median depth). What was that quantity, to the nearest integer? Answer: 11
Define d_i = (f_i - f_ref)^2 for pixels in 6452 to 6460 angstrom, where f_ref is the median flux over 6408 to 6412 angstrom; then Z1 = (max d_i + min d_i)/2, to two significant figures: 0.38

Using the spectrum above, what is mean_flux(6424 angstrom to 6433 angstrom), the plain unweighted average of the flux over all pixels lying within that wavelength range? 16.04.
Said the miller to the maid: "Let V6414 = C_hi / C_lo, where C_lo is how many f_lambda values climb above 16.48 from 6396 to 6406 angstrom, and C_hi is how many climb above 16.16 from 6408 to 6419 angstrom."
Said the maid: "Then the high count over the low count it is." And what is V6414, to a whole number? 0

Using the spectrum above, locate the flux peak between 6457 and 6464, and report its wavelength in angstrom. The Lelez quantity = 6458.78 angstrom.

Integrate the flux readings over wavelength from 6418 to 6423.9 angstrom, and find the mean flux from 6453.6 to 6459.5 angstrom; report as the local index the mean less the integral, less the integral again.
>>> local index -178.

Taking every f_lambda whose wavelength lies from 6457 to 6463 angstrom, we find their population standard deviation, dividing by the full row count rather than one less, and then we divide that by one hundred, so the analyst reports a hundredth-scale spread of 0.0014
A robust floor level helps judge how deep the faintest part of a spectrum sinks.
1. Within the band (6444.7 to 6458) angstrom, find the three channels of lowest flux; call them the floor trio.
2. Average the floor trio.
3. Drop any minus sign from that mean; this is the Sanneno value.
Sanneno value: 16.5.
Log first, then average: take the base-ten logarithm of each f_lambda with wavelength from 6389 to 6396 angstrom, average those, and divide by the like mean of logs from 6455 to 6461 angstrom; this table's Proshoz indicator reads 0.99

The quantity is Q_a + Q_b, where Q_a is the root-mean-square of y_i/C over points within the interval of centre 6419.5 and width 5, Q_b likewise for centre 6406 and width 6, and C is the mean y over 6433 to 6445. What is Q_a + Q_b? 2.02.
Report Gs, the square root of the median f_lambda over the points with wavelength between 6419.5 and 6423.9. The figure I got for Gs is 4.07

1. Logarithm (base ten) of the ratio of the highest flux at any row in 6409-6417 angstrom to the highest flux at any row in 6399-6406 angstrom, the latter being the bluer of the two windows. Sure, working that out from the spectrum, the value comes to -0.024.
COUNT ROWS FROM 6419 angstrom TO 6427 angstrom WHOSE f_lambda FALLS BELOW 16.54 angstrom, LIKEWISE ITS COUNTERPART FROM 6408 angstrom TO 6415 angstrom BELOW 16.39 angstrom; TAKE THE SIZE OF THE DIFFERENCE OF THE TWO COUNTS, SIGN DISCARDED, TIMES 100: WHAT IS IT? 100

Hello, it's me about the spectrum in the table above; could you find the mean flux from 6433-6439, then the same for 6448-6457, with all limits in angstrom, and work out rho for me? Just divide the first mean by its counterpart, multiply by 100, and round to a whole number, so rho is 97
